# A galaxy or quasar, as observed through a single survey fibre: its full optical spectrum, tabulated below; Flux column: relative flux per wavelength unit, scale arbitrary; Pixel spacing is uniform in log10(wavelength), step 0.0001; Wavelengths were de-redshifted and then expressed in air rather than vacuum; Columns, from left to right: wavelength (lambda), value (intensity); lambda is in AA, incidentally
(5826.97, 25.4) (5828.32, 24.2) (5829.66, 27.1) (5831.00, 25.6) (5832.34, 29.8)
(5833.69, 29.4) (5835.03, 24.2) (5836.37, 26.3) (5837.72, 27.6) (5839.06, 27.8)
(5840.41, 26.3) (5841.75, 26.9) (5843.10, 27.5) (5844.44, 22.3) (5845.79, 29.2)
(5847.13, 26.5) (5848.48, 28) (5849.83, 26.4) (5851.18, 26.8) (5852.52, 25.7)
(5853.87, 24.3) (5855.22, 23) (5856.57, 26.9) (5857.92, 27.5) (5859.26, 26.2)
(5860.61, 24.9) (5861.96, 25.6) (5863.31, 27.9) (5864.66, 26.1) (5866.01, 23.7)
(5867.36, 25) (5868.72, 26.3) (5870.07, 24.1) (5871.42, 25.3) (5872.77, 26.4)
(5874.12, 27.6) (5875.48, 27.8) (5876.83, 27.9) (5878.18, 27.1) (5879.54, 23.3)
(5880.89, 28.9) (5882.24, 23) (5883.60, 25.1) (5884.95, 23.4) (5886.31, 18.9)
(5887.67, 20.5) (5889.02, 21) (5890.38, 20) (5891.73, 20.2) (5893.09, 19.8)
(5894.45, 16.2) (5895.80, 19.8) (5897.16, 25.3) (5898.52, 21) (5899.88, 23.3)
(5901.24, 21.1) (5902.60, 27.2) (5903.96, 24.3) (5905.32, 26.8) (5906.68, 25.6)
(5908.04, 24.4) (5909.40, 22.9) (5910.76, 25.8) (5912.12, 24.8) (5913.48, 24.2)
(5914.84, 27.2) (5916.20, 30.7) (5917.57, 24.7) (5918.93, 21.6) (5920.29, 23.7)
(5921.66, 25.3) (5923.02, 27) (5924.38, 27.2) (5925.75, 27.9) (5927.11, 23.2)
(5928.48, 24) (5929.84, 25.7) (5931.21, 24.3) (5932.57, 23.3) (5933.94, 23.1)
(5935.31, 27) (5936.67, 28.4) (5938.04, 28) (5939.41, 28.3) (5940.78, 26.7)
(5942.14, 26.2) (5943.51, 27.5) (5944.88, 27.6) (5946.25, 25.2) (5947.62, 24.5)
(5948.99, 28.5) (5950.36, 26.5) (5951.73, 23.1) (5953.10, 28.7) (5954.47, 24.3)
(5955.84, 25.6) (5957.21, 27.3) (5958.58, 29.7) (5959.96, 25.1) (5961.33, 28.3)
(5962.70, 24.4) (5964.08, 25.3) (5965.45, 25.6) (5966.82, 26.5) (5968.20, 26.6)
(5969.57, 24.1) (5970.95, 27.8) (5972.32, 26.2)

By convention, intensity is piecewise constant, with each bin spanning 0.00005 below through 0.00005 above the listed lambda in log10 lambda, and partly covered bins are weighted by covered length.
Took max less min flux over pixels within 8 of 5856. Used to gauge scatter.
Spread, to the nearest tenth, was 5.0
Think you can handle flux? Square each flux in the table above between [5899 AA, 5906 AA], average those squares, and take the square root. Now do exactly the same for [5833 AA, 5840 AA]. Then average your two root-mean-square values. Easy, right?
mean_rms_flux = 25.9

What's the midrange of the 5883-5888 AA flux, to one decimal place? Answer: 22.0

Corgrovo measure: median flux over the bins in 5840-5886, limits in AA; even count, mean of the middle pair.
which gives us 26.3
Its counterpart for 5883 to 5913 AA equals 23.1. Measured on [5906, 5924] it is 24.8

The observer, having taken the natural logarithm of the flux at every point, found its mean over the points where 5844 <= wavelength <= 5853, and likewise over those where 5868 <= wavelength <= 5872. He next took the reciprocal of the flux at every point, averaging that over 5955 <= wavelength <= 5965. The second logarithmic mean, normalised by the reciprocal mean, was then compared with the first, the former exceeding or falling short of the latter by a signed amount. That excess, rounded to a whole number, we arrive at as 82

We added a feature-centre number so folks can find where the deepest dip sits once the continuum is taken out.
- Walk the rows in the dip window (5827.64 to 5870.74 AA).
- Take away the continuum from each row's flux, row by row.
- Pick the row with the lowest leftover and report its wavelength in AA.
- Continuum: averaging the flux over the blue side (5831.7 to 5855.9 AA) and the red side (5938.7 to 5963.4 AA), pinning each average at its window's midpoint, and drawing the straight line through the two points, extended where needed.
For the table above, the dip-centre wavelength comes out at 5844.44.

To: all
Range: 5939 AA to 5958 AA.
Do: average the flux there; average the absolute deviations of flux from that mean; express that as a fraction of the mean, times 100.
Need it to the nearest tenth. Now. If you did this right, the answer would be 5.2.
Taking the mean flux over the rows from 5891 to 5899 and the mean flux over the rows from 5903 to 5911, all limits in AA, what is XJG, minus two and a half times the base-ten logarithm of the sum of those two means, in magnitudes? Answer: -4.14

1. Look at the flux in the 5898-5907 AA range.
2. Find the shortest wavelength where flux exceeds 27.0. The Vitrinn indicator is 5902.60 AA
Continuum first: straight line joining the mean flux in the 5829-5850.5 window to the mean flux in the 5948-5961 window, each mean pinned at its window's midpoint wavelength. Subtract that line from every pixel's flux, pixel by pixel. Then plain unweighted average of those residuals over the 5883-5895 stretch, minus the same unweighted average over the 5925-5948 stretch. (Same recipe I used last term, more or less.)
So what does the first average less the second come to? -5.5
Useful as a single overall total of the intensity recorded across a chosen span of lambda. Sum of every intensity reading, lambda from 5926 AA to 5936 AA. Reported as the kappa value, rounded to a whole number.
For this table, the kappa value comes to 171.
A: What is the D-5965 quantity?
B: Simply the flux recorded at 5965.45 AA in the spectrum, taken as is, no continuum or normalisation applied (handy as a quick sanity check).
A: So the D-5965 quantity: 25.6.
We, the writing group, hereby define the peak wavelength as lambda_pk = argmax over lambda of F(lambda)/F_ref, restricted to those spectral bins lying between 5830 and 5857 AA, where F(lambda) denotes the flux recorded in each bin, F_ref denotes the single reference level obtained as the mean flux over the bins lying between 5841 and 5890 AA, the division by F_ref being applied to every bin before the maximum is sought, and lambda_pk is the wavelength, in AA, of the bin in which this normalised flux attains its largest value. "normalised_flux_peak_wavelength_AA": 5832.34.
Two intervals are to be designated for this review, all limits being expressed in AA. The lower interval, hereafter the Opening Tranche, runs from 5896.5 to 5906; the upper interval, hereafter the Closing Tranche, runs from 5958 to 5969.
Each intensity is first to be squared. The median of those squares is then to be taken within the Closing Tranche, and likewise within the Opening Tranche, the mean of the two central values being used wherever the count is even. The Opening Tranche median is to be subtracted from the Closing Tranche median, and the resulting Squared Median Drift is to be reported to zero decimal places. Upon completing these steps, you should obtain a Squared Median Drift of 88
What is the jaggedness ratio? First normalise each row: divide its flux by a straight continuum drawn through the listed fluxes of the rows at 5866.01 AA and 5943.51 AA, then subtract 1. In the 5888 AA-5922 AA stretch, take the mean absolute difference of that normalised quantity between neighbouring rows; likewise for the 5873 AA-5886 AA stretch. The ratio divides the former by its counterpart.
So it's 1.0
